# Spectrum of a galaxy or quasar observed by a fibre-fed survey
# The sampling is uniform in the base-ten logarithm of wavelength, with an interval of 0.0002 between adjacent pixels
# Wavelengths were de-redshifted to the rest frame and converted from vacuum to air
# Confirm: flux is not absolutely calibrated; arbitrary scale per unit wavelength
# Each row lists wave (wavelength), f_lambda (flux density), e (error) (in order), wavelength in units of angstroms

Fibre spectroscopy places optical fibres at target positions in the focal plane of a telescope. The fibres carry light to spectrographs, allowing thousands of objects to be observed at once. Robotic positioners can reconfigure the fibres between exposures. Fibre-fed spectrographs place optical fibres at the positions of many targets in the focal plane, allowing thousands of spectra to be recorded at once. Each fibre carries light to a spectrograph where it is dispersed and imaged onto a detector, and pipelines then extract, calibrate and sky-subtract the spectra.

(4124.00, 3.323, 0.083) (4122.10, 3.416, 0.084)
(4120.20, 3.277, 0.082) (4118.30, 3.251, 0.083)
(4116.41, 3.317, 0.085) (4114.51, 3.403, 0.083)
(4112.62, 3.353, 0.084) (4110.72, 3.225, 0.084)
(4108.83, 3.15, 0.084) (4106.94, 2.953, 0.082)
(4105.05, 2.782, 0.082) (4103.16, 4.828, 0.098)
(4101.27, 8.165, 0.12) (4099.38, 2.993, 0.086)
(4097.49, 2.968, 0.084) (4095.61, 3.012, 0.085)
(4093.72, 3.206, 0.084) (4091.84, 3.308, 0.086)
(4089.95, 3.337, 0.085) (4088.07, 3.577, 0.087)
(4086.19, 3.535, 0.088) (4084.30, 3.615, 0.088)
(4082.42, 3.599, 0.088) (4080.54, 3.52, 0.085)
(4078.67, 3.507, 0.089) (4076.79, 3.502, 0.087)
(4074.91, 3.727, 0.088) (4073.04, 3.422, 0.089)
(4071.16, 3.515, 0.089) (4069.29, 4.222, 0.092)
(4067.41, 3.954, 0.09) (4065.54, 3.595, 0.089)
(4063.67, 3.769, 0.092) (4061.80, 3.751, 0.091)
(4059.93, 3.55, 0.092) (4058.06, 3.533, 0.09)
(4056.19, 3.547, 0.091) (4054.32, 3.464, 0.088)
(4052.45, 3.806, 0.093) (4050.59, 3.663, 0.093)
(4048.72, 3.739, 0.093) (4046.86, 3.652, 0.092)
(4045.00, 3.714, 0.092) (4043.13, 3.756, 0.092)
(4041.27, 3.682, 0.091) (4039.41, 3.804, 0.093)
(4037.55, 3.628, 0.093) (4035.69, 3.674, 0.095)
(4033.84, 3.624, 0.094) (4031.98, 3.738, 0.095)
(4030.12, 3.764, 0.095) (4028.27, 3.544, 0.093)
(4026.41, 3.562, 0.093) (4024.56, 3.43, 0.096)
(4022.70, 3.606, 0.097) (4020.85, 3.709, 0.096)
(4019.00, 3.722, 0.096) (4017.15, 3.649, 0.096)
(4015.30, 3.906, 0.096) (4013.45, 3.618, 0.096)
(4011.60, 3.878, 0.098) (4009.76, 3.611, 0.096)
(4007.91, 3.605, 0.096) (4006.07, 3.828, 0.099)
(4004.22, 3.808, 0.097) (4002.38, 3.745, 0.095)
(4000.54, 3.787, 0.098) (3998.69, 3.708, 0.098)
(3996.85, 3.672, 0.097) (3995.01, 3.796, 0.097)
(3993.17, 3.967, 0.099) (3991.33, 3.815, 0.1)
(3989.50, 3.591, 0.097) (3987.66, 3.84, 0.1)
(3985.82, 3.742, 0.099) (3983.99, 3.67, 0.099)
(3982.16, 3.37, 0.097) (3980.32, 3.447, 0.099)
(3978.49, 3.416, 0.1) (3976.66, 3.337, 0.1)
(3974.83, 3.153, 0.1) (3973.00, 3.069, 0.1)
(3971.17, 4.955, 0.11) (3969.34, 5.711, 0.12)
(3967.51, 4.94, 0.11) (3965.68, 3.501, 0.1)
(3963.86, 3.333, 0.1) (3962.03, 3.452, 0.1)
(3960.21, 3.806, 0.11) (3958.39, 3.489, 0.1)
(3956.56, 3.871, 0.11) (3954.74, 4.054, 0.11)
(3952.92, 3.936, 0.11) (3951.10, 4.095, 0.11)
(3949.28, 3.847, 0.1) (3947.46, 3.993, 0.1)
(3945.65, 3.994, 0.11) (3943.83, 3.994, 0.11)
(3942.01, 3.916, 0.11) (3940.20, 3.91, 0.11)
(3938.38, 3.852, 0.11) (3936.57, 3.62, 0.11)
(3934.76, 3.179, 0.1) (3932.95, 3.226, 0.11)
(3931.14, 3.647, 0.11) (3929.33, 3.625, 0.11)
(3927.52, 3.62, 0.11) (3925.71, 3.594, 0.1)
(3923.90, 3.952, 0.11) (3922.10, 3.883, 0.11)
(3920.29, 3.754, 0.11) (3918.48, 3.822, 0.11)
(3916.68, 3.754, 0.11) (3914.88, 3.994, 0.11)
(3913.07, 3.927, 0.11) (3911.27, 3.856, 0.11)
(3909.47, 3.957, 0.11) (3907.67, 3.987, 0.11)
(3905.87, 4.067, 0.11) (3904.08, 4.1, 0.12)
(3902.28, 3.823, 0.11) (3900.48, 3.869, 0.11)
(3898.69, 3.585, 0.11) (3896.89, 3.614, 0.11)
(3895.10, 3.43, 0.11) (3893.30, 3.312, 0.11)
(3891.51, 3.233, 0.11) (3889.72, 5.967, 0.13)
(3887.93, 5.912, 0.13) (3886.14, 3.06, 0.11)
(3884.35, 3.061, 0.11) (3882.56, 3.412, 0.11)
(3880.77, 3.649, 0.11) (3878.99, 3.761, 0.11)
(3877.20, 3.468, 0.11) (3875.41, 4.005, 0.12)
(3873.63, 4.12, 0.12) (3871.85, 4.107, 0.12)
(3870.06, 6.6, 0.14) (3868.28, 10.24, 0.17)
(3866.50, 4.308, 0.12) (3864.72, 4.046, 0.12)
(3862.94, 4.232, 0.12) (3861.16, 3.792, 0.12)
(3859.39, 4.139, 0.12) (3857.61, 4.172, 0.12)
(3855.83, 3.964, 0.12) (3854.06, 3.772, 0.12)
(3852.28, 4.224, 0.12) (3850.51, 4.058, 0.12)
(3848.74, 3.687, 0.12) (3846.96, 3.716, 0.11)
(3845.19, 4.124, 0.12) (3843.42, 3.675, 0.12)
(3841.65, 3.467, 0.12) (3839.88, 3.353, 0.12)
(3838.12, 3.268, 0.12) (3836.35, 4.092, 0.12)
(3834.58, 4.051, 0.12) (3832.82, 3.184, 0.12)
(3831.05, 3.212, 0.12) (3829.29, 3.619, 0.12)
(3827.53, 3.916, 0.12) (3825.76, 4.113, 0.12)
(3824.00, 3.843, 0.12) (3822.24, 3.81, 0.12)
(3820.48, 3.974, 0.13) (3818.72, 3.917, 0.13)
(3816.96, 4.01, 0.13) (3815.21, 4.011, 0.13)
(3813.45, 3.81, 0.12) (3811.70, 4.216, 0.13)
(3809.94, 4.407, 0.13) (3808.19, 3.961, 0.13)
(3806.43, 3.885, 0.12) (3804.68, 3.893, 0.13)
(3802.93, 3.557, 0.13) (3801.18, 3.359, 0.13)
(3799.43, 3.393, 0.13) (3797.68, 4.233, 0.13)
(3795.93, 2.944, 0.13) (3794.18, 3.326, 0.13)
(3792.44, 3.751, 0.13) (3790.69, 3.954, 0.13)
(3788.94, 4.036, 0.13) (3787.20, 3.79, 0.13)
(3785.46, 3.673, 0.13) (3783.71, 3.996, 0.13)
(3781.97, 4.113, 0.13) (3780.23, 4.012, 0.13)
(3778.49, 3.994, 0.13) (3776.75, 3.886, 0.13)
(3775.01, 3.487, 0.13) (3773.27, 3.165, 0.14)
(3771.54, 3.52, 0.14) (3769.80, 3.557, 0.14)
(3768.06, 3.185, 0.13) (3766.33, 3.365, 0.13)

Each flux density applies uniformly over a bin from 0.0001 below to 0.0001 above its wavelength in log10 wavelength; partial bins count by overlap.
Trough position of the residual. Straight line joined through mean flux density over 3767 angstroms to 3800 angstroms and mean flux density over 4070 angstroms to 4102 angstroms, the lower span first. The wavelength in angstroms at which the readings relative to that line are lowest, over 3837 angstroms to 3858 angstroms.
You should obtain 3838.12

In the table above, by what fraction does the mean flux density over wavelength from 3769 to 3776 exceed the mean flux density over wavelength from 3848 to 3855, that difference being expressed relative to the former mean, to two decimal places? -0.15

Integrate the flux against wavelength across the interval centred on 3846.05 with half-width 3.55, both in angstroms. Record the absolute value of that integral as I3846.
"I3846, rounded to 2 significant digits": 27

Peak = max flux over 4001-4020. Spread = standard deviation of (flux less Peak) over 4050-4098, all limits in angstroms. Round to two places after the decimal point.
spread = 0.26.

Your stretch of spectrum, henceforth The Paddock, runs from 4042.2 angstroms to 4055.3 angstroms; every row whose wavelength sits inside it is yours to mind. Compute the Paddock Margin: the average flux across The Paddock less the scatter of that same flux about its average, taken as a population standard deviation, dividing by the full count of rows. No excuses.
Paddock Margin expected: 3.6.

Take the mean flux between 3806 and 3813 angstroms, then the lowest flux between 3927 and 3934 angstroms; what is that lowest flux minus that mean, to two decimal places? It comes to -0.89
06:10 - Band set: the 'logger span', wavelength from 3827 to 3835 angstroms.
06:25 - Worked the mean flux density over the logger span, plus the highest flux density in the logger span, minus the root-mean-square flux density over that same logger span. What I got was 4.0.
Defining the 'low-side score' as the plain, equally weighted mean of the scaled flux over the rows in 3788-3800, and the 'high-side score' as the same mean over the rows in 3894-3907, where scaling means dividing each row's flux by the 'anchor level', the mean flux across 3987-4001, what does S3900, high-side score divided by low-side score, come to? 1.03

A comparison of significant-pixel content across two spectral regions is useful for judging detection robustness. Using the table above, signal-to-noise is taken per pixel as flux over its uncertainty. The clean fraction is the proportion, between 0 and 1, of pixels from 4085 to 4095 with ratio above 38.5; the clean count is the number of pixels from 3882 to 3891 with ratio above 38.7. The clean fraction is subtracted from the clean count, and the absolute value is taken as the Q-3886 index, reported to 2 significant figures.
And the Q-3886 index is 1.4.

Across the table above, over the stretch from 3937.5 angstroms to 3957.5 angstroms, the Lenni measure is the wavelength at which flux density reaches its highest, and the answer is 3951.10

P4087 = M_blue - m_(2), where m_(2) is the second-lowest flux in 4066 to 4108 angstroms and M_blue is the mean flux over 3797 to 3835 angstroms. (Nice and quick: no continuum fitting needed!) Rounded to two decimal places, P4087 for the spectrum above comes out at 0.88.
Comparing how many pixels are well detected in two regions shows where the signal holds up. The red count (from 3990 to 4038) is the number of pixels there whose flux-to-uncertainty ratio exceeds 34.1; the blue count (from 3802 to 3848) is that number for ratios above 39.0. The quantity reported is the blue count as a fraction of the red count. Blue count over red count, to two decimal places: 0.00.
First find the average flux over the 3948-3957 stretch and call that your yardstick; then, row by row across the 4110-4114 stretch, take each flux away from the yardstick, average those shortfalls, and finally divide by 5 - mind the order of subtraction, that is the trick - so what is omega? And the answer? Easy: 0.13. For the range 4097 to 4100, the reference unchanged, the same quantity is 0.20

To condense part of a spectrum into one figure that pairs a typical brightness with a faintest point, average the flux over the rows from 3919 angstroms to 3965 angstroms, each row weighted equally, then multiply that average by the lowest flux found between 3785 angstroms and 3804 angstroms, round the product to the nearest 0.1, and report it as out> 11.0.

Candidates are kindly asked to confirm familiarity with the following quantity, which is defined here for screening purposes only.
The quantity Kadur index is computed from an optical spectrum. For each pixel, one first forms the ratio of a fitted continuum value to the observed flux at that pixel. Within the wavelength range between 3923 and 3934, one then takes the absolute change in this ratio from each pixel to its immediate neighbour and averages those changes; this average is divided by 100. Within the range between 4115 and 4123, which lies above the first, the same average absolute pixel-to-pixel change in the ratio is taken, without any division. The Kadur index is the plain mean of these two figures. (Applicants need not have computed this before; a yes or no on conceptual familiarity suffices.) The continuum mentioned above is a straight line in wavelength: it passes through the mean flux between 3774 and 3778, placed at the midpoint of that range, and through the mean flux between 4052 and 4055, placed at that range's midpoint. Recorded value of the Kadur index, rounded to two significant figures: 0.013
